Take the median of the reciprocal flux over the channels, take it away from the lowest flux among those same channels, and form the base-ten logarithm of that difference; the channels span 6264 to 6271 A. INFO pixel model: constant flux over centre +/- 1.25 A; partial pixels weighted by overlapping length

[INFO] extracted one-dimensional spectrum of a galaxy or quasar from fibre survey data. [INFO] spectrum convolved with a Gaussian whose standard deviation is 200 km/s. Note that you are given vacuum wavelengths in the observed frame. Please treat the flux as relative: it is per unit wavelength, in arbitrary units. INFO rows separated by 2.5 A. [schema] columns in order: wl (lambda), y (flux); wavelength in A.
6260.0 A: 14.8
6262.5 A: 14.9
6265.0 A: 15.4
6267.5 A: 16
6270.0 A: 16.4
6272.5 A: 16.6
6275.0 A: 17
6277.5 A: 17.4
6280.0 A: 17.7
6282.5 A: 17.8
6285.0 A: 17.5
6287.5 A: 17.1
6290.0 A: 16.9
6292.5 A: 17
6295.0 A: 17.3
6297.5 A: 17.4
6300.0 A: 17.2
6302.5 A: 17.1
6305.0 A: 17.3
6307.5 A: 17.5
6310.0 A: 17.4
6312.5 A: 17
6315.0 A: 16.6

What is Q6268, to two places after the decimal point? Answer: 1.19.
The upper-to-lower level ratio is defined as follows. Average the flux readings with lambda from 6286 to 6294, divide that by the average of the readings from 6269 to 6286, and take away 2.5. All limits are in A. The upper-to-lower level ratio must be -1.51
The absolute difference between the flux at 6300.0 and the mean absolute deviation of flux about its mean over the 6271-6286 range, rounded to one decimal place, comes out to 16.8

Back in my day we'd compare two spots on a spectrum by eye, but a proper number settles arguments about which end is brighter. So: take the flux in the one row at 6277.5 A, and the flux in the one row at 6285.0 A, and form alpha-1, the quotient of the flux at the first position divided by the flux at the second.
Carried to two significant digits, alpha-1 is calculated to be 0.99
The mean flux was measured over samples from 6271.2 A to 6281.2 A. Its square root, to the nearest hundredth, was 4.14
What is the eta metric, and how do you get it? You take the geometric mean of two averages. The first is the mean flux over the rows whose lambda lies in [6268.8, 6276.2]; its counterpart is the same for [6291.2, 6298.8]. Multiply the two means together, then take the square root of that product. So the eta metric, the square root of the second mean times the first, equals 16.9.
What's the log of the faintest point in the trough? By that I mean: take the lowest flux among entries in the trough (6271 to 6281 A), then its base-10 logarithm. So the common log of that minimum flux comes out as 1.22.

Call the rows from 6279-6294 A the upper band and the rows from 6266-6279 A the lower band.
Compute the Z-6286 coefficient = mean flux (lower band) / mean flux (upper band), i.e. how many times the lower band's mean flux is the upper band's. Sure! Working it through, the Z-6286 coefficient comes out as 0.96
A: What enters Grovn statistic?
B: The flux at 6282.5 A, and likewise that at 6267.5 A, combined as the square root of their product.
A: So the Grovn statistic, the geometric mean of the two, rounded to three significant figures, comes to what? 16.9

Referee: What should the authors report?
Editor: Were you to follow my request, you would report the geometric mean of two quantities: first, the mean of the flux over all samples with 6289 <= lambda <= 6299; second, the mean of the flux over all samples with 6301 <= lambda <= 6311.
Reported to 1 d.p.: 17.2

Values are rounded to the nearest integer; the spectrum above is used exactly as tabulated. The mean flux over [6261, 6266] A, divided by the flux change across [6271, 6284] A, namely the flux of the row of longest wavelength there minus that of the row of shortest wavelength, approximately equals 13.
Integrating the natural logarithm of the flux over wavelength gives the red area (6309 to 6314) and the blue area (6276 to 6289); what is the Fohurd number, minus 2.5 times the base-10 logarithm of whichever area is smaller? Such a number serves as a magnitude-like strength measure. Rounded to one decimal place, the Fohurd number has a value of -2.9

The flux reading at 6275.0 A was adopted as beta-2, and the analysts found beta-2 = 17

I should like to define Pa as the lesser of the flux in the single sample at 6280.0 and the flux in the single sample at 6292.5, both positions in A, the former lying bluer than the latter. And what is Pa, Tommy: 17.0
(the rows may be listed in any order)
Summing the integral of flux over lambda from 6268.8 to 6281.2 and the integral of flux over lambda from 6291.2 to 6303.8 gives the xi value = 428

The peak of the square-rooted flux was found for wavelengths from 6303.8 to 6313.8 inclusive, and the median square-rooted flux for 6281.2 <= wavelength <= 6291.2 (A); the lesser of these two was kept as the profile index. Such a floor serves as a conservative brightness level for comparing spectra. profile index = 4.16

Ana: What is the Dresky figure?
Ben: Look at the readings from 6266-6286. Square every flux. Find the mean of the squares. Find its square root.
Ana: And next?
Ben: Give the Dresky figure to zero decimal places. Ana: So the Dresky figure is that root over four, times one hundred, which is 427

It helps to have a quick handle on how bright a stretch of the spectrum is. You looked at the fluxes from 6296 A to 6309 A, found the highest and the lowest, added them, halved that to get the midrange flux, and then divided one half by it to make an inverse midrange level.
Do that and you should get 0.0289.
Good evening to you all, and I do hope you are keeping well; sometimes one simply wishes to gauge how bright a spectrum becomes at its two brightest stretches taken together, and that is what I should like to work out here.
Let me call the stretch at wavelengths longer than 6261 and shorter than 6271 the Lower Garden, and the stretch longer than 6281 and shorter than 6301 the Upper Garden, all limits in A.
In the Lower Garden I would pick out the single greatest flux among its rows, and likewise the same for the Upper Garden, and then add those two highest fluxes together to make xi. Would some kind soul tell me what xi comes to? 34.2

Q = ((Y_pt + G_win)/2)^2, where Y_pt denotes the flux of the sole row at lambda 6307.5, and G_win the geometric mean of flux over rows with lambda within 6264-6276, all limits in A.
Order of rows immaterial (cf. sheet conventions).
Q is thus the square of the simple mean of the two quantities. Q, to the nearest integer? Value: 285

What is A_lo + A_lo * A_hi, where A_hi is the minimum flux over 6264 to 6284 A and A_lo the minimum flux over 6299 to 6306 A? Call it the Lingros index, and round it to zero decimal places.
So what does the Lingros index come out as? 280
